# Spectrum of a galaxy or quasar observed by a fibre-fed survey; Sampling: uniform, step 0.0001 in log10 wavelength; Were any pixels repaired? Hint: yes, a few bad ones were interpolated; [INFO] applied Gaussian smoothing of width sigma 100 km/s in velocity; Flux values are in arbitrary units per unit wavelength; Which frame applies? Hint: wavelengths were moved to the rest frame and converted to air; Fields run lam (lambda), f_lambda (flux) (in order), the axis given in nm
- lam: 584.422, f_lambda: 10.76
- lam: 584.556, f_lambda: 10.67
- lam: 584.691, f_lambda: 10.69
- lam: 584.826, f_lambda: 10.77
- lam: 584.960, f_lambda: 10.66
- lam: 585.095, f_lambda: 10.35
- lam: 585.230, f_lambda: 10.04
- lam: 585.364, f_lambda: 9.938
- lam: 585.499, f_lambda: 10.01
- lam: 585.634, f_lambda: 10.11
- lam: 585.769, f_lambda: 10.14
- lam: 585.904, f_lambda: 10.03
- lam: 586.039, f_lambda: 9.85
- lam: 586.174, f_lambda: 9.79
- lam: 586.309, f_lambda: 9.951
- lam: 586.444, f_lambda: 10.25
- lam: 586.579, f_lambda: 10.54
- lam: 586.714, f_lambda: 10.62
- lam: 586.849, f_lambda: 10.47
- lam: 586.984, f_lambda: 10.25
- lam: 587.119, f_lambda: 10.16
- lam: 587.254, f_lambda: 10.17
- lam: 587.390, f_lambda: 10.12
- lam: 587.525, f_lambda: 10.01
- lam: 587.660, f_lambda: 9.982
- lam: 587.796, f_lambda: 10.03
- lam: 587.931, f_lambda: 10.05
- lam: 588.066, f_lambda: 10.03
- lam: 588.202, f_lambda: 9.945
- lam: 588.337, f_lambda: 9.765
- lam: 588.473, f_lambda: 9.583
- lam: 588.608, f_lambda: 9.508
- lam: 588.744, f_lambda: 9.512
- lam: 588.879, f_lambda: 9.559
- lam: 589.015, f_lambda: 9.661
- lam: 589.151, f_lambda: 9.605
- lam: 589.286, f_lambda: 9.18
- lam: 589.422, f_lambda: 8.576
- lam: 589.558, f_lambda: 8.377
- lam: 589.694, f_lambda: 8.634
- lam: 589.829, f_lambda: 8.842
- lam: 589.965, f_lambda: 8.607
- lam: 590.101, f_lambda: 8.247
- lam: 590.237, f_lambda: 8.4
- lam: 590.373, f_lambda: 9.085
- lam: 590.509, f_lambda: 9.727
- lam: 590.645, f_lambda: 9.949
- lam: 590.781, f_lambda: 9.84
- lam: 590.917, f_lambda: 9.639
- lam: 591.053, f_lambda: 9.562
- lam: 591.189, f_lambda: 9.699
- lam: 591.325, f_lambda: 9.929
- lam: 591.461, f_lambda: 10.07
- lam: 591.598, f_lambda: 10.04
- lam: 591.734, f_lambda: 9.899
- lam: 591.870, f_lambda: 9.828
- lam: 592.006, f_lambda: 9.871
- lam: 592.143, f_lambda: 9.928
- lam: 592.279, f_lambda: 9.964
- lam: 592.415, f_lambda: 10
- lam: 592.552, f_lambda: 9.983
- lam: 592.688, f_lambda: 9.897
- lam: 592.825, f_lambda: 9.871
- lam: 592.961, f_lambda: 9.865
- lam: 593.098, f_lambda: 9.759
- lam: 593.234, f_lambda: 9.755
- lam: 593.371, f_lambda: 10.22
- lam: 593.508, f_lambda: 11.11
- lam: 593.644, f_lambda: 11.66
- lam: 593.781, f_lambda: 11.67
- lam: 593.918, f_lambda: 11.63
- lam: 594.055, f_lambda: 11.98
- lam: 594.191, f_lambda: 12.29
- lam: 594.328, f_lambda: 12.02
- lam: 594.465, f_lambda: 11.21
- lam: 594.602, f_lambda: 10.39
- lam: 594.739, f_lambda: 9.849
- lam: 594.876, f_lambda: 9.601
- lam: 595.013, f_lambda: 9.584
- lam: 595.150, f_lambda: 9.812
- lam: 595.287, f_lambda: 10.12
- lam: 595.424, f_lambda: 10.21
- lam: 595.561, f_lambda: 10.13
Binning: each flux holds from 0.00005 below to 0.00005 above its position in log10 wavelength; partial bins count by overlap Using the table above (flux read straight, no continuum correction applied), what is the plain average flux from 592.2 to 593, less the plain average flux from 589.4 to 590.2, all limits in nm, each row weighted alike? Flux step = 1.4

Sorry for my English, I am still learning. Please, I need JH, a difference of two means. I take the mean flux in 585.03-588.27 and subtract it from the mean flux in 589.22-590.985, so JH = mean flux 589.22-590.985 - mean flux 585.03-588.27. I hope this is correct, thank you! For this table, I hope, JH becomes -1.1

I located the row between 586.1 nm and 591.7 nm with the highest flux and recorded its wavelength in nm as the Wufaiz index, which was 586.714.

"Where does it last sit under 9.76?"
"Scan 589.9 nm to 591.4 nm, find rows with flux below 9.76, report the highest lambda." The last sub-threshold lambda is 591.189 nm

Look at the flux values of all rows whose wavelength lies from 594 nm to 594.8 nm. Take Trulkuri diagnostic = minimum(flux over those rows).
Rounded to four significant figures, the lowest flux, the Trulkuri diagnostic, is 9.849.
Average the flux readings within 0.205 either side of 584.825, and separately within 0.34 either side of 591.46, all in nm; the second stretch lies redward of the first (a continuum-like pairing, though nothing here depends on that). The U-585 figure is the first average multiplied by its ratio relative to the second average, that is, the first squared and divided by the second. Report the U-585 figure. 11.5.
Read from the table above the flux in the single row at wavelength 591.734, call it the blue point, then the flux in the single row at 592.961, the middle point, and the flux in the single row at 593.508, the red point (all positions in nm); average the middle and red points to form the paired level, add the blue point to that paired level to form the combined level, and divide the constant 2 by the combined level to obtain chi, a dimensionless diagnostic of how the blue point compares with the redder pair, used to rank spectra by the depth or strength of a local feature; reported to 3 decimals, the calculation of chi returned 0.098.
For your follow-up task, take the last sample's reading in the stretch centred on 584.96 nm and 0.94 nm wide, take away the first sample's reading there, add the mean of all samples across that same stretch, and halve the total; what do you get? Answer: 4.86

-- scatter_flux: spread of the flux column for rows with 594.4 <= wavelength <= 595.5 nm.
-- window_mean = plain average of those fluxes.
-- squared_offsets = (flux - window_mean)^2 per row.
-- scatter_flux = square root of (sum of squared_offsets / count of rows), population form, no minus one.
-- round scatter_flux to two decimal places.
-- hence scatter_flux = 0.50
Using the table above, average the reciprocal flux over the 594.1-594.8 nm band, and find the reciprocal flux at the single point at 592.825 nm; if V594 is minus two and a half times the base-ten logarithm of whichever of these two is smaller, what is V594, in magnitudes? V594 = 2.61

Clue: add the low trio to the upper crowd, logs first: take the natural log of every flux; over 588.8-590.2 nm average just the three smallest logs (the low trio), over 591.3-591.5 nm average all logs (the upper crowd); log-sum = 4.43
